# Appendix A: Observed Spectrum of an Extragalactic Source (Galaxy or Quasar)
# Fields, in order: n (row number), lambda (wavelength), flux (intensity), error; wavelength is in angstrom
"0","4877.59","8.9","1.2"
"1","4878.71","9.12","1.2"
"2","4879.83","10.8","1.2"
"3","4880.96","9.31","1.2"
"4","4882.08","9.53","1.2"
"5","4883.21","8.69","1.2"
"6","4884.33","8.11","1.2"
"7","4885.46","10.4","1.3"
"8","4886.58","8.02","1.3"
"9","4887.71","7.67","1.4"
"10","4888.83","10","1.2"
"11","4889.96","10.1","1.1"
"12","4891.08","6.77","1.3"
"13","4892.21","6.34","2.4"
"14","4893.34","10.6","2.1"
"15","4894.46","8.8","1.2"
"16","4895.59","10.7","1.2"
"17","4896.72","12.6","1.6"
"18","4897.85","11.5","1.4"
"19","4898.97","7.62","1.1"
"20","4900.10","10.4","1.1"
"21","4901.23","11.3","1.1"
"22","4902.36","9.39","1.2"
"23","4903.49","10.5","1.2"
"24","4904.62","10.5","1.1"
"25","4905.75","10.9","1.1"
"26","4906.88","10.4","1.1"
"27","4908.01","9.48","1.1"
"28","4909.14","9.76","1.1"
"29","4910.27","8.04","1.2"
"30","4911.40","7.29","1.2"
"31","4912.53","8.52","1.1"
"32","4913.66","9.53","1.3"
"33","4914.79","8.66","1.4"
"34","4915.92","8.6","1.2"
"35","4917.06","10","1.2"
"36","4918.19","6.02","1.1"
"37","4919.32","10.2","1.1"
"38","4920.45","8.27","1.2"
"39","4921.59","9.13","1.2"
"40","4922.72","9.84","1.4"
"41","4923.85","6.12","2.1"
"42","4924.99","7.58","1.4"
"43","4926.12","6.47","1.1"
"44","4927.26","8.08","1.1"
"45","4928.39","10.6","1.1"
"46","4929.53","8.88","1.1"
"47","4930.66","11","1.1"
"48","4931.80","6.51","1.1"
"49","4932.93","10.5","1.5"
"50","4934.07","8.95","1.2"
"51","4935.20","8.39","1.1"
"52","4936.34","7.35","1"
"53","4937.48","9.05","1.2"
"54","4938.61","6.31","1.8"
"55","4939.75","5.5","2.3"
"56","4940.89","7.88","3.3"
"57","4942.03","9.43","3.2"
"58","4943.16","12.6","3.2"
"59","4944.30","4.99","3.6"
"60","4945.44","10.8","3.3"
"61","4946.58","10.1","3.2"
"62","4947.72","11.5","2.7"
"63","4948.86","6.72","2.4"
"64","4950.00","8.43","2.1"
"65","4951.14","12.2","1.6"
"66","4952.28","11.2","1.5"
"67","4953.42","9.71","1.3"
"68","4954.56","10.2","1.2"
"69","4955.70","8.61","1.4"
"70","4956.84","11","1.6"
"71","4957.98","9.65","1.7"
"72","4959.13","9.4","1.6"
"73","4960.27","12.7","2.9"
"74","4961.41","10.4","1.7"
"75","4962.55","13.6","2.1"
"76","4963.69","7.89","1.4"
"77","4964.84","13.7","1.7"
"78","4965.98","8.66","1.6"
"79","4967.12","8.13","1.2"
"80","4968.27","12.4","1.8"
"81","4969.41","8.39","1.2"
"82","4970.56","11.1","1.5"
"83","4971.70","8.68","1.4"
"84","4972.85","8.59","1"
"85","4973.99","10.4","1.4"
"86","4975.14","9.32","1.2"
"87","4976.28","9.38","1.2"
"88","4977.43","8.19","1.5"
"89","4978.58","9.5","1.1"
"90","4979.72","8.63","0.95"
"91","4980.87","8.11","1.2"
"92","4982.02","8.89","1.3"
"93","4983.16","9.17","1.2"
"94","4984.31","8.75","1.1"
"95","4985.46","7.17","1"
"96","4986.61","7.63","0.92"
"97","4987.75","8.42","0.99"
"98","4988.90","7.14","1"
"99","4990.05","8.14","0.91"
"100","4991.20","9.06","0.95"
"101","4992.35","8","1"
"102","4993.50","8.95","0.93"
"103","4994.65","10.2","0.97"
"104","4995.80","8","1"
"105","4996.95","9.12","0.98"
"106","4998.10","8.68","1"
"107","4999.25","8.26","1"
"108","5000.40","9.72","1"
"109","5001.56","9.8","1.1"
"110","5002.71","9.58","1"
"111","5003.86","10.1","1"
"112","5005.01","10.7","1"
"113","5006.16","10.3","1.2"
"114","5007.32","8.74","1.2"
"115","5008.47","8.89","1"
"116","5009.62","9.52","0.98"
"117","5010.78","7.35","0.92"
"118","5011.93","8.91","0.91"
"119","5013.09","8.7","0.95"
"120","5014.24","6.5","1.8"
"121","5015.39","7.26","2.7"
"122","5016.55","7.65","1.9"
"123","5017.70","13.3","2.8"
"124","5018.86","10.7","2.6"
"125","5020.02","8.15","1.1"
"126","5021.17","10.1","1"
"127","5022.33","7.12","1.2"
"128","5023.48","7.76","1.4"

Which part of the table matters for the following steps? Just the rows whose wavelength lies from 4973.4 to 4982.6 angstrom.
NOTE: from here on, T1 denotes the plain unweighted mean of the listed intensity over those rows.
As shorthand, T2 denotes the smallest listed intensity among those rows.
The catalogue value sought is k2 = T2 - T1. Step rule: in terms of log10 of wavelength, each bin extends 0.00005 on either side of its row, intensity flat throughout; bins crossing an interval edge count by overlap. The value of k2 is -0.9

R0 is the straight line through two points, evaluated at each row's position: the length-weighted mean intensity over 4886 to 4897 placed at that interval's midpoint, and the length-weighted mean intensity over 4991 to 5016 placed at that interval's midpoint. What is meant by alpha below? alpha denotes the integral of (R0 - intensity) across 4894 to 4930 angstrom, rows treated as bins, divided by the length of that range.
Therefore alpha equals -0.2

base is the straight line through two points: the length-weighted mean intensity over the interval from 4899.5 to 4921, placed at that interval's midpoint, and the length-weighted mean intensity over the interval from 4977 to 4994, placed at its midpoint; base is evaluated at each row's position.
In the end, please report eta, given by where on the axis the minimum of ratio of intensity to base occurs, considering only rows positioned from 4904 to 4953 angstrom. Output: 4944.30 angstrom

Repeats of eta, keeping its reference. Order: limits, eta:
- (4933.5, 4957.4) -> 4944.30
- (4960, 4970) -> 4963.69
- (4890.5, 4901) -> 4892.21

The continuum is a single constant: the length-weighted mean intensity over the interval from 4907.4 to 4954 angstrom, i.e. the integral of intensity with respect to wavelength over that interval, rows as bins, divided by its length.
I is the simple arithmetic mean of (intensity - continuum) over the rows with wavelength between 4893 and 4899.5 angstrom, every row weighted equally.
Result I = 1.5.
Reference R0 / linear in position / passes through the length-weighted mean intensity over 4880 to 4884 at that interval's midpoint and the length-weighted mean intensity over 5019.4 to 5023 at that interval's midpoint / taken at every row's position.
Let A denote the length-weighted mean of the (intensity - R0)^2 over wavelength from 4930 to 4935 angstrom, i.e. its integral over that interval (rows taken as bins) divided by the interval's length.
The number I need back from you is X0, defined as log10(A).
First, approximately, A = 3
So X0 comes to 0.5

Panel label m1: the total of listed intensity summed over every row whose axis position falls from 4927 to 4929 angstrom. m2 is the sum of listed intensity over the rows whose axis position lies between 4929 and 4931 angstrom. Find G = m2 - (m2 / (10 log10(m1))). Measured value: 18.3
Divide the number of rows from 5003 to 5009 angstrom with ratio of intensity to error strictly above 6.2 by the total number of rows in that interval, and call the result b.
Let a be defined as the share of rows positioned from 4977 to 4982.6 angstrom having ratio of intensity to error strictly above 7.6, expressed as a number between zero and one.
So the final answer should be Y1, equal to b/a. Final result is 2.5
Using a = 0.40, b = 1.00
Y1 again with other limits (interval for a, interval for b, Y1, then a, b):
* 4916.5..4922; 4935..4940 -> 1.0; 0.60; 0.60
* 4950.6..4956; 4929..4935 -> 2.0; 0.40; 0.80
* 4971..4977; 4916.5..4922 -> 1.3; 0.60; 0.80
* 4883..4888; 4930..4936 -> 4.0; 0.20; 0.80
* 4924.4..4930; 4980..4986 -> 2.5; 0.40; 1.00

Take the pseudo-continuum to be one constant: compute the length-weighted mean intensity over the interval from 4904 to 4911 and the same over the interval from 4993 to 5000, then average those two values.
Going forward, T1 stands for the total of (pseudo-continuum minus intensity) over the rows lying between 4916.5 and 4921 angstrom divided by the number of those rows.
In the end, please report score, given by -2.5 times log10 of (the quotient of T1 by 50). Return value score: 4.60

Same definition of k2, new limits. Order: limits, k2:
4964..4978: -1.6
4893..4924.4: -3.4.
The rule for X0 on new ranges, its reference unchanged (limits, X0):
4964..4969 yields 0.9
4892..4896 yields 0.4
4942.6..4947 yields 0.9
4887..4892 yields 0.5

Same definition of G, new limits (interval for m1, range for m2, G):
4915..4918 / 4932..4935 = 17.9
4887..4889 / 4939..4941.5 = 12.3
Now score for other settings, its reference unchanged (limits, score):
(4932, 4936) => 7.27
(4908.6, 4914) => 4.61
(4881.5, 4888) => 4.79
